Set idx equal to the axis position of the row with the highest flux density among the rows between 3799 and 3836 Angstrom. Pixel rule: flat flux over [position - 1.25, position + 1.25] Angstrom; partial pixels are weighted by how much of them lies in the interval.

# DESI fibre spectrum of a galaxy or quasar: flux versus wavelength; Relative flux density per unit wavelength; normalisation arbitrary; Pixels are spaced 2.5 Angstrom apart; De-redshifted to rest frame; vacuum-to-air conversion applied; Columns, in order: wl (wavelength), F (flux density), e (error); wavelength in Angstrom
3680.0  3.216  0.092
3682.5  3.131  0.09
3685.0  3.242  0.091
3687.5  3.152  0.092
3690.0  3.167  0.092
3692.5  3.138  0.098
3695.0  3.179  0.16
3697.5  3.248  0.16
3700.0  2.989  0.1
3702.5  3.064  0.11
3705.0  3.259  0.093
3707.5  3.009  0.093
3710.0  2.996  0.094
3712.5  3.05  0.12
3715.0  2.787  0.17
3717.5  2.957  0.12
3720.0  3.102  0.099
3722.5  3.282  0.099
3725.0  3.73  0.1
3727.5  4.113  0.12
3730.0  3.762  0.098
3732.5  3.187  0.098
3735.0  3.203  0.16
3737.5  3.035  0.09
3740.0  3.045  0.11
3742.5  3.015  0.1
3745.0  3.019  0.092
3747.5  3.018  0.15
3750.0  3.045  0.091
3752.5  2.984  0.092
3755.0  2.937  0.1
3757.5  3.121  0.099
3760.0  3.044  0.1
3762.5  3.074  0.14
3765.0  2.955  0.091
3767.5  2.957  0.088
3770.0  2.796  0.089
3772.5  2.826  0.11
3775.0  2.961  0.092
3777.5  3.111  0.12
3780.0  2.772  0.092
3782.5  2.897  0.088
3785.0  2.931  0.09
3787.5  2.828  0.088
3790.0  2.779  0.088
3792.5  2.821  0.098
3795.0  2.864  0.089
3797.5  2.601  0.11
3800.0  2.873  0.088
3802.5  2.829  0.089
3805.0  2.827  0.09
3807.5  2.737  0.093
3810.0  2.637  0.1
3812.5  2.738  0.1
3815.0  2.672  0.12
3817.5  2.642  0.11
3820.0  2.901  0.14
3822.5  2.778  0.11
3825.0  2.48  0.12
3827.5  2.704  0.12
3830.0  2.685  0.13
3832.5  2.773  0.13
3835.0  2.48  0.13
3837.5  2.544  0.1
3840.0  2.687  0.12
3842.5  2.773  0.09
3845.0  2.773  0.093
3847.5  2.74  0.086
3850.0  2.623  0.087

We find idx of 3820.0 Angstrom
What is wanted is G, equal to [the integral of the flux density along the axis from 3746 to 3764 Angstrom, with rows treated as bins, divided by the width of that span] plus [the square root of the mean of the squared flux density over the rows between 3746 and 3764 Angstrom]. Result 6.1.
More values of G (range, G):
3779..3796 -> 5.7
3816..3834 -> 5.4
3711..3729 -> 6.6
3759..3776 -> 5.9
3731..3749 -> 6.2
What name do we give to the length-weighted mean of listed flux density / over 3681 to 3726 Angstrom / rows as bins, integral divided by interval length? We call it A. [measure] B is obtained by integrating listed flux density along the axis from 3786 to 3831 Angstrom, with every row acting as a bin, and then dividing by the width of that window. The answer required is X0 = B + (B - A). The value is 2.36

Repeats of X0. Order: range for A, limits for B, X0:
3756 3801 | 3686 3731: 3.54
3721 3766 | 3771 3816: 2.44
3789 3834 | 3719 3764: 3.67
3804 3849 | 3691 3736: 3.75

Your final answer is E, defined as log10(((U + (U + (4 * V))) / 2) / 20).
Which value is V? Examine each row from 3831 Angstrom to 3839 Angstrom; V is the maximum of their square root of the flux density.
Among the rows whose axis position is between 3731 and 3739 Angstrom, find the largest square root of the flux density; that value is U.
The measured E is -0.592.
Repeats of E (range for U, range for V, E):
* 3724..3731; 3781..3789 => -0.564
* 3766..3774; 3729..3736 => -0.553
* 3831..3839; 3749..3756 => -0.589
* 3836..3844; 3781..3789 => -0.594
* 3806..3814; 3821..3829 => -0.603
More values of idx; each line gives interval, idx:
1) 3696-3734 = 3727.5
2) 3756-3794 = 3757.5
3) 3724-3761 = 3727.5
